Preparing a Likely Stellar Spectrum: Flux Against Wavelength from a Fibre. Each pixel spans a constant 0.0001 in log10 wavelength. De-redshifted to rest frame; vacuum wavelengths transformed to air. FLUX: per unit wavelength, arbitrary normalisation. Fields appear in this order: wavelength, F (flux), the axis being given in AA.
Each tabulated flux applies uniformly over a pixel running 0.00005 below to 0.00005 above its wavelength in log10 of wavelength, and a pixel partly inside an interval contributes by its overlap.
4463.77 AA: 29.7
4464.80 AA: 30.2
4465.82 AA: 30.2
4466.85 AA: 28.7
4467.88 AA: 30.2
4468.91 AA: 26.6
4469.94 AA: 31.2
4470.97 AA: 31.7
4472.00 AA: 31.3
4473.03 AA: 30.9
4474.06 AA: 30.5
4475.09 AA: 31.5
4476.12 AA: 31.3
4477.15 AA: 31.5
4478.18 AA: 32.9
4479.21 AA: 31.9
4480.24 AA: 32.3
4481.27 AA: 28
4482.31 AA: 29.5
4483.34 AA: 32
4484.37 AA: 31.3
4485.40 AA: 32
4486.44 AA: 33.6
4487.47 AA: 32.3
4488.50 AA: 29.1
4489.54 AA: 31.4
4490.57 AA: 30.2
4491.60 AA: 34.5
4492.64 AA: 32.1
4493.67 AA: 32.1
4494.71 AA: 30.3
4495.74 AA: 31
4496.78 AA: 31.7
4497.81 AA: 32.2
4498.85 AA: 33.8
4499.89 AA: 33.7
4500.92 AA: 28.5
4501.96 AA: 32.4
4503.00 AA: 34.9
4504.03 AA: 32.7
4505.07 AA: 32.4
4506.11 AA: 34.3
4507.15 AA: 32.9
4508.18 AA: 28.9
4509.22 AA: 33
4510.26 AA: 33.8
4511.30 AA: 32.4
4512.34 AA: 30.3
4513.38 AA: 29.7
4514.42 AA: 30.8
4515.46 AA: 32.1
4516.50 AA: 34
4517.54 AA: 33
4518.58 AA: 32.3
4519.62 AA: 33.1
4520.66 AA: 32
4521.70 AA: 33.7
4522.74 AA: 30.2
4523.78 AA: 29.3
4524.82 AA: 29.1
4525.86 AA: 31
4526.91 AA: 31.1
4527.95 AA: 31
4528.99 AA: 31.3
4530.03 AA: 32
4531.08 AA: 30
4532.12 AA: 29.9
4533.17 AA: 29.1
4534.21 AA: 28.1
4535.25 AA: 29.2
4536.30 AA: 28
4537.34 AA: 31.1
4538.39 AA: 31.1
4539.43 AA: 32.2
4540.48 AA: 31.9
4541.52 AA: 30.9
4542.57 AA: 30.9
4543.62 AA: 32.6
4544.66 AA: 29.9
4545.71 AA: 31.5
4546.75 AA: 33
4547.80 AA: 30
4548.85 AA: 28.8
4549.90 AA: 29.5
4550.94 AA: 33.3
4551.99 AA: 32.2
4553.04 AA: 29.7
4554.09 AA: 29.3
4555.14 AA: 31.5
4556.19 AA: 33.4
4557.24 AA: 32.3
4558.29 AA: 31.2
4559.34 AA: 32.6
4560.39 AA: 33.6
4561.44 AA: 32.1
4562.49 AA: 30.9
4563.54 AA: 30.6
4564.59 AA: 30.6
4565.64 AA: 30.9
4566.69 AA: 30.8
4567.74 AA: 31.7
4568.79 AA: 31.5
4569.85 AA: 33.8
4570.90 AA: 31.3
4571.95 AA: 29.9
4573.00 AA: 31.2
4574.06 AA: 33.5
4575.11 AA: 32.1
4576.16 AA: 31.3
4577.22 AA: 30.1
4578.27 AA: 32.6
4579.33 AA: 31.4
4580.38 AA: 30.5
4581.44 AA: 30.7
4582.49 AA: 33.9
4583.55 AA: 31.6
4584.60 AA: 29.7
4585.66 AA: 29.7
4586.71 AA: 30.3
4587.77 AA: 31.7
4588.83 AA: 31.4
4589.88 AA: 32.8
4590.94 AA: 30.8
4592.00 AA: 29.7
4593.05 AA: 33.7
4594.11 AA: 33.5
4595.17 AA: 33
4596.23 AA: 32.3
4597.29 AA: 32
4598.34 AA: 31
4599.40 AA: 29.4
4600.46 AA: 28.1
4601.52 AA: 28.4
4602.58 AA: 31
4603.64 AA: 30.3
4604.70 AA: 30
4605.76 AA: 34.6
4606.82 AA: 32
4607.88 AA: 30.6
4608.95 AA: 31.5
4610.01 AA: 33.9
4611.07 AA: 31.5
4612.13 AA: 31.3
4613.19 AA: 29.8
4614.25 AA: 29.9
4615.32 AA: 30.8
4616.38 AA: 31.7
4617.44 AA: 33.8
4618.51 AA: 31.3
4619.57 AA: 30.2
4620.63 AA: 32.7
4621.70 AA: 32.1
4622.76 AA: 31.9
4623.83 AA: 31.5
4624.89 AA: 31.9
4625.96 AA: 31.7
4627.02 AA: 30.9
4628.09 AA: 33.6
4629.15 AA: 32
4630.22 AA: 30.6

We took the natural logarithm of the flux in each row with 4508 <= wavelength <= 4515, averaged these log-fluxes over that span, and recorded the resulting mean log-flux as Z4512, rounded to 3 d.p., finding 3.441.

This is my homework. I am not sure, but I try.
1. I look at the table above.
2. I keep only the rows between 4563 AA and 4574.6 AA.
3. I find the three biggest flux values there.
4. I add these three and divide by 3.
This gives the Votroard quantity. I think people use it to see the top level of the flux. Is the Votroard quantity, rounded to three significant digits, 33.0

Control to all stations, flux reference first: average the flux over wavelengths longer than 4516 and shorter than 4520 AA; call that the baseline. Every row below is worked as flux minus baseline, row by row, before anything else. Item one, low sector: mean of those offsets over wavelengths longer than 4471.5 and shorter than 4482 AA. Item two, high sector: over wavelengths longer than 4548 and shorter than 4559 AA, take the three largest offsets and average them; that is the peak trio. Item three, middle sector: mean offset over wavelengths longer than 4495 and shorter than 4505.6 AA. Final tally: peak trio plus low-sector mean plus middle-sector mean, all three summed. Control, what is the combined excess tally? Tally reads -2.8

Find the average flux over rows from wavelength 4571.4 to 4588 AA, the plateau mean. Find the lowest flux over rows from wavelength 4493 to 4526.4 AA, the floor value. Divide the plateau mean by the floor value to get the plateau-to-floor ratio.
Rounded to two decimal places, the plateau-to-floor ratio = 1.10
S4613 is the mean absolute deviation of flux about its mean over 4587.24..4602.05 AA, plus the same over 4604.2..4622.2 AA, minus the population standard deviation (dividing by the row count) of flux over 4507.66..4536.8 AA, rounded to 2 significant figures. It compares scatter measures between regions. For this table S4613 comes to 0.84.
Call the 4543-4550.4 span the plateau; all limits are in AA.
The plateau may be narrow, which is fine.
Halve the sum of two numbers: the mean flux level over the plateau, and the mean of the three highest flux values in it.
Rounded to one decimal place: 31.6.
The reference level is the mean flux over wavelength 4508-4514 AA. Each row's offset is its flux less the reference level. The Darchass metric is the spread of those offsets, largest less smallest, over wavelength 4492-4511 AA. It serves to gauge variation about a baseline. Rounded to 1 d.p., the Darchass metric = 6.4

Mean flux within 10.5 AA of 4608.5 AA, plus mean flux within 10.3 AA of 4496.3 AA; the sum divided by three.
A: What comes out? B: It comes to 21.1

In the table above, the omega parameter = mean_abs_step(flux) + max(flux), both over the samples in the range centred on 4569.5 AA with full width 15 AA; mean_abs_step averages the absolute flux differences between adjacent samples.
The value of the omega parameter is 34.9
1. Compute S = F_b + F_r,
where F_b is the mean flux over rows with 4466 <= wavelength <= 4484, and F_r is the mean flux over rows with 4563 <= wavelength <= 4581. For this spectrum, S 62.1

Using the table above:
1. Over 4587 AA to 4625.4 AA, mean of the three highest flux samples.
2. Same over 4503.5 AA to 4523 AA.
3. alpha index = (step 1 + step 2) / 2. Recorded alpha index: 34.1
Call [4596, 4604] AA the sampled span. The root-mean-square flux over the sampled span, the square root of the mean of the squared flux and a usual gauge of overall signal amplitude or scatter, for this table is 30.3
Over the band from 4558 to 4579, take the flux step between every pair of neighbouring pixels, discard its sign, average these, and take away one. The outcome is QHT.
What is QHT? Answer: 0.19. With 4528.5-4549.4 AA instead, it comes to 0.27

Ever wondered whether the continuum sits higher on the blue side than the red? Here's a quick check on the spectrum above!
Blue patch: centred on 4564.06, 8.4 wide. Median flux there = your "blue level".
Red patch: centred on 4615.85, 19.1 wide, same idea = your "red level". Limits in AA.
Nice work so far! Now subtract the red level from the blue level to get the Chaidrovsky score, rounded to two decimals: -0.60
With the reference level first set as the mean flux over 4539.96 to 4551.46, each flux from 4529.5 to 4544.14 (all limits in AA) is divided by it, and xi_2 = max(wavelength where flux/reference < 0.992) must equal 4536.30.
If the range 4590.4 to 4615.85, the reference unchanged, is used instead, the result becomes 4615.32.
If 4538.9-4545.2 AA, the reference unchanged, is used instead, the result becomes 4544.66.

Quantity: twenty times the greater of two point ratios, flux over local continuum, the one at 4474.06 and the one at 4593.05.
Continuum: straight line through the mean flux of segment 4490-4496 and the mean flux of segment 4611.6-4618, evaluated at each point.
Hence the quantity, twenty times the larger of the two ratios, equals 21.5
